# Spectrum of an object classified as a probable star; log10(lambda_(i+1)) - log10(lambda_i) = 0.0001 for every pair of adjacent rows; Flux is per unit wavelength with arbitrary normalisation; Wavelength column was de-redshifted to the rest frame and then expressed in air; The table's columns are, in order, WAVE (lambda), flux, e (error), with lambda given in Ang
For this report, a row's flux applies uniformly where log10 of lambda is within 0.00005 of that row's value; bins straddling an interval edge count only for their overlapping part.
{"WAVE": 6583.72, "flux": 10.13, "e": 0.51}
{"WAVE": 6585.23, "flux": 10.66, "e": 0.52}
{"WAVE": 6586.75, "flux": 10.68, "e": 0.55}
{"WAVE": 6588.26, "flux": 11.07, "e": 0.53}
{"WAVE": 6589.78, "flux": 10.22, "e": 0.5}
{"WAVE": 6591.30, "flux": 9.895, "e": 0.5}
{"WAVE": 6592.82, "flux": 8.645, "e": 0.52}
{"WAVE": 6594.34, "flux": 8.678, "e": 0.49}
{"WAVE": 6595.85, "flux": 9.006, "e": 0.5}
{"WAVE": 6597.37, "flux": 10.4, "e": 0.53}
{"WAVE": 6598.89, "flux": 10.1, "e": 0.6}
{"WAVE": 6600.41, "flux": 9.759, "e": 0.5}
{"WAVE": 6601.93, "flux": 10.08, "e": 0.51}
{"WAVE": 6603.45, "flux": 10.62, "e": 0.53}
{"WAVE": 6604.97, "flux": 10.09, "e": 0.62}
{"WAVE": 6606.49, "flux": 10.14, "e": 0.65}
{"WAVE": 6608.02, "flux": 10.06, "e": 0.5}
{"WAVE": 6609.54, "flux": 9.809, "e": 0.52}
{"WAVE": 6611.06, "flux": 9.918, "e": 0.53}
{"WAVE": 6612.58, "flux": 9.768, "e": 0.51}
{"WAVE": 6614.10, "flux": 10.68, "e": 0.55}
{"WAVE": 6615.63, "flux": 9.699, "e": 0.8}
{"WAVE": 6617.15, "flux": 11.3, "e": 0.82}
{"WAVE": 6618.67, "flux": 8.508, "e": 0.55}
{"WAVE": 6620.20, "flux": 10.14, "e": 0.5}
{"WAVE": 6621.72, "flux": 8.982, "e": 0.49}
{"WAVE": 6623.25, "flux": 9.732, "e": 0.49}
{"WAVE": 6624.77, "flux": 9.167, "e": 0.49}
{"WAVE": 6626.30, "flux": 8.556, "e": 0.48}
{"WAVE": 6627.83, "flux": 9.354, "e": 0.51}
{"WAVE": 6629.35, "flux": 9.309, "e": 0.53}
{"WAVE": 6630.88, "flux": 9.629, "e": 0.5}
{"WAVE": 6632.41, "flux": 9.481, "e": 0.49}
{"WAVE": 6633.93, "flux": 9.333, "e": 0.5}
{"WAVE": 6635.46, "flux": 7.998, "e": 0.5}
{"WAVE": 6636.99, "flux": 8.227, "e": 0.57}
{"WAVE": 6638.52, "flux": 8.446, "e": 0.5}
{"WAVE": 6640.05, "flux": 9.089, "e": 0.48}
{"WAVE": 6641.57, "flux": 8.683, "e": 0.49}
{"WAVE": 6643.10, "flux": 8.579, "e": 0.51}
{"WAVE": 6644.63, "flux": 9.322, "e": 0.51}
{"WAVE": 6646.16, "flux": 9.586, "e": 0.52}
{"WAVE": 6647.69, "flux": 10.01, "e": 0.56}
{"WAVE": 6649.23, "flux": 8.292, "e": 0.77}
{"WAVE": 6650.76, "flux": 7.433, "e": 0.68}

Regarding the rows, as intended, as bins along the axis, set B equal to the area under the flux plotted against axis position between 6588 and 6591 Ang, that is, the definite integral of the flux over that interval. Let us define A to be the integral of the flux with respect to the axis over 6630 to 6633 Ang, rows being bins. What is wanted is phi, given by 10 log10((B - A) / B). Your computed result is -10.6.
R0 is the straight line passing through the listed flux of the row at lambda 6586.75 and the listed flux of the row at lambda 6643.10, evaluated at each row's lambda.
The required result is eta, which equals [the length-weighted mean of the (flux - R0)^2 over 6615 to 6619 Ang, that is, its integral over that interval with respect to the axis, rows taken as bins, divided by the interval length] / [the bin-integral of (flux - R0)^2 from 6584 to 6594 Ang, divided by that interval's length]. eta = 1.92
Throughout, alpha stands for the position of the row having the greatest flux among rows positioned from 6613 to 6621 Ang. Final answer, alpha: 6617.15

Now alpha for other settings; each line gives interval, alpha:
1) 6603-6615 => 6614.10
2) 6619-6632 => 6620.20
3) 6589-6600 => 6597.37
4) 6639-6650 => 6647.69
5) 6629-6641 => 6630.88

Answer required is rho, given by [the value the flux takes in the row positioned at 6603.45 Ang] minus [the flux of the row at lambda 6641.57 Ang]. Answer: 1.9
